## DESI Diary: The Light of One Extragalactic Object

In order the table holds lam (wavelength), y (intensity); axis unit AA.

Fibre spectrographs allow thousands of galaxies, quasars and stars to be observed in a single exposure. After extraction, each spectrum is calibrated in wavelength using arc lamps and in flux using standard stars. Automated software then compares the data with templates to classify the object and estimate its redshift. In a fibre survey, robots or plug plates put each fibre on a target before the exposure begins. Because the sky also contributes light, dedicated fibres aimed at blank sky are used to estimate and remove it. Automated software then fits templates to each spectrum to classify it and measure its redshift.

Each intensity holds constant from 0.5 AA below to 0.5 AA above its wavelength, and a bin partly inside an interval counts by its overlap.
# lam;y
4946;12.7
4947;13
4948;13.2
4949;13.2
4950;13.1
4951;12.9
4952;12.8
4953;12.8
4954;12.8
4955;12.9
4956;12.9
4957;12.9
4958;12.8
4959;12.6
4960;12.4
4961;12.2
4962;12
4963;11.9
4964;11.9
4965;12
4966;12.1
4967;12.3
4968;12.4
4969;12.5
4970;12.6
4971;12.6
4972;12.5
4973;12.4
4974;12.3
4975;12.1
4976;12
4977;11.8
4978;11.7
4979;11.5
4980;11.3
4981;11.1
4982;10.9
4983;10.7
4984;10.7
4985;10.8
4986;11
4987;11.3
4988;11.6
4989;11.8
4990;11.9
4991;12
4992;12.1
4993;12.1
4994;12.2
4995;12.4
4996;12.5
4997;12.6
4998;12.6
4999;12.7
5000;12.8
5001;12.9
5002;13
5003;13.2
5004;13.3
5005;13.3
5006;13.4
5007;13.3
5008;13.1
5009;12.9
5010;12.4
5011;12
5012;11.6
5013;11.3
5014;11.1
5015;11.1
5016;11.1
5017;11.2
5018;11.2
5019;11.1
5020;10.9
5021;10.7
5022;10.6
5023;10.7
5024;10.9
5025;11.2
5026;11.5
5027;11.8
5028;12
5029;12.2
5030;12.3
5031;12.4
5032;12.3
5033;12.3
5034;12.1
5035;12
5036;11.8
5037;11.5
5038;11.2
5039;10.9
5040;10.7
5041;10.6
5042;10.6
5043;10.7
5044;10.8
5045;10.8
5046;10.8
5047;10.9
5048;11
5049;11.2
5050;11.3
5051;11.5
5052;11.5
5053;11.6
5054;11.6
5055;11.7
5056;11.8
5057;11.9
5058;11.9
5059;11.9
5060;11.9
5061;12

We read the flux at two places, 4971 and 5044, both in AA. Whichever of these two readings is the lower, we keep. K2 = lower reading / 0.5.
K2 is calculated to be 21.6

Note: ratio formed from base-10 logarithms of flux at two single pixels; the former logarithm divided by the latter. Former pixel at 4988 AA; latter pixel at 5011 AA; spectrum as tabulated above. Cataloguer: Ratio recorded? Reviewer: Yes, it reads 0.99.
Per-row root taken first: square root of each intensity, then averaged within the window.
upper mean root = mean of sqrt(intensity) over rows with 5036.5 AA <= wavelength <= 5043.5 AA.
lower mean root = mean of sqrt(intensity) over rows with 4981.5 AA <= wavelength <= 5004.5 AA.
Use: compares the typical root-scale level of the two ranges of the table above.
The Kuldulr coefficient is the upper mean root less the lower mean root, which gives -0.17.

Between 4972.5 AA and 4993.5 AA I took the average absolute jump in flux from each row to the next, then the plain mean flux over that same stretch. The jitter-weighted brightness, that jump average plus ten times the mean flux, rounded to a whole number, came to 116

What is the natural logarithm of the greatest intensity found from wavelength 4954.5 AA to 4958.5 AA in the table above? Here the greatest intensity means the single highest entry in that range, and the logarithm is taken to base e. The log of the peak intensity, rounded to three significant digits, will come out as 2.56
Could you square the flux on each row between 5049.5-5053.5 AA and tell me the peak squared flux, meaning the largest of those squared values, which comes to 135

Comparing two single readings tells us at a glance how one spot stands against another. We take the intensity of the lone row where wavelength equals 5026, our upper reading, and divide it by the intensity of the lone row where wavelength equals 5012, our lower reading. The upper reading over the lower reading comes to 0.99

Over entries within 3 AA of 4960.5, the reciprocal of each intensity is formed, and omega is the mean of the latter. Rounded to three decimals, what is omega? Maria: 0.081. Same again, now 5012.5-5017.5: 0.090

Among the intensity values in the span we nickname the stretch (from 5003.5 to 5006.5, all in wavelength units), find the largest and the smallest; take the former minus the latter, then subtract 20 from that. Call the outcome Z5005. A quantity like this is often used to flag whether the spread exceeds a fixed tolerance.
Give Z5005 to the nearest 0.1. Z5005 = -19.9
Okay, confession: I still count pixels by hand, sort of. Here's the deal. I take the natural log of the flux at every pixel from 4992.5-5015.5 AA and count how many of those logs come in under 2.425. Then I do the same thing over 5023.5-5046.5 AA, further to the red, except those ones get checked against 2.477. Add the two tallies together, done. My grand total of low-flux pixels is 18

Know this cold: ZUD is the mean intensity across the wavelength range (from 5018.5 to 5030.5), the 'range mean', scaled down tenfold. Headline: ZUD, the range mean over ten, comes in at 1.13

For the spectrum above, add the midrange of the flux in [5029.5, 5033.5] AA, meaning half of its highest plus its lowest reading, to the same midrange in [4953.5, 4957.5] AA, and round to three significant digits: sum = 25.2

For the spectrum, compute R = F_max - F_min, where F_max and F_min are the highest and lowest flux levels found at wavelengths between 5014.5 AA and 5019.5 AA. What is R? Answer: 0.10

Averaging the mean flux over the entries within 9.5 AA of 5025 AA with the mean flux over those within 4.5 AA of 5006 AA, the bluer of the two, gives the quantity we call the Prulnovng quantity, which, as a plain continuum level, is 12.3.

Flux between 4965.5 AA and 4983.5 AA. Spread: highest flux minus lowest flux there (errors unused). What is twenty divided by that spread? 11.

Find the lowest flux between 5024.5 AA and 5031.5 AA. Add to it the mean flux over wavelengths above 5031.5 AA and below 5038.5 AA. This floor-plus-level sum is 23.1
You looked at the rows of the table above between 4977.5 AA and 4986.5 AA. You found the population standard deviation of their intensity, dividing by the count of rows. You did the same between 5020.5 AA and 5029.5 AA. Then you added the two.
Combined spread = 0.91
